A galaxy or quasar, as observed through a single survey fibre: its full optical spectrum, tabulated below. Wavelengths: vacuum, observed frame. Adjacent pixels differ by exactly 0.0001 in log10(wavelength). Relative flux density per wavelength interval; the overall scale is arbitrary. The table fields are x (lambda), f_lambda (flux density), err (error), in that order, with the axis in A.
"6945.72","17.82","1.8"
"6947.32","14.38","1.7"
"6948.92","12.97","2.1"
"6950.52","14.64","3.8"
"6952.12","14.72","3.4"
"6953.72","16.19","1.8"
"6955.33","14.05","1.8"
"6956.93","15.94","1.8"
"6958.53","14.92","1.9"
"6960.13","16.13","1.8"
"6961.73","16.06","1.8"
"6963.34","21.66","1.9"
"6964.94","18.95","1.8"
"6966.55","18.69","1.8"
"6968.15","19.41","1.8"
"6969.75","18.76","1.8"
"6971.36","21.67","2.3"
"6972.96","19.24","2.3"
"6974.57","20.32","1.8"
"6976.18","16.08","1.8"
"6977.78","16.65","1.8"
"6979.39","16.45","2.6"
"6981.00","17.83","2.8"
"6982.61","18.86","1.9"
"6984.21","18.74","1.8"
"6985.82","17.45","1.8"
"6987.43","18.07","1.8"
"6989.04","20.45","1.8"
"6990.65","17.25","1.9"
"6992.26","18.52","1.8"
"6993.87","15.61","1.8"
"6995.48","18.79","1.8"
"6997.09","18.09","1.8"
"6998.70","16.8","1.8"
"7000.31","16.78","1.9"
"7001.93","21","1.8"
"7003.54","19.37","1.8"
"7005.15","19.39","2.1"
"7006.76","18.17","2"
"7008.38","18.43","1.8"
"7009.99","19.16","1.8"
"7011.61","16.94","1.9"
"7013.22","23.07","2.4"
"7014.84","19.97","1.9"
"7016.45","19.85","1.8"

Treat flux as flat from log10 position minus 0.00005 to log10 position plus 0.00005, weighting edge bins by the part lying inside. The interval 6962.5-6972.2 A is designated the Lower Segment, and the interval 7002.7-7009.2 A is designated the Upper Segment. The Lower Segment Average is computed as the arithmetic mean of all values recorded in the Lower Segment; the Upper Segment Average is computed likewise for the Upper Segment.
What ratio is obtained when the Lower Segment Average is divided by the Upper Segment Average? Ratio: 1.05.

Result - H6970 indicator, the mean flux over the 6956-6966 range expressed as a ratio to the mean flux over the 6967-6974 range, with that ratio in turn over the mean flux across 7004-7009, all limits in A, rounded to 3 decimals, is 0.047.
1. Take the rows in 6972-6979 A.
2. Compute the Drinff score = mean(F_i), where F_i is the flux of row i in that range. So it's 18.1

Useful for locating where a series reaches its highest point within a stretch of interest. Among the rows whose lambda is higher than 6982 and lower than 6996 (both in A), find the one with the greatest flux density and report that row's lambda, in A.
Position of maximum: 6989.04 A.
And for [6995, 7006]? 7001.93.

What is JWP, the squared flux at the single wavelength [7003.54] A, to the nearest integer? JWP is 375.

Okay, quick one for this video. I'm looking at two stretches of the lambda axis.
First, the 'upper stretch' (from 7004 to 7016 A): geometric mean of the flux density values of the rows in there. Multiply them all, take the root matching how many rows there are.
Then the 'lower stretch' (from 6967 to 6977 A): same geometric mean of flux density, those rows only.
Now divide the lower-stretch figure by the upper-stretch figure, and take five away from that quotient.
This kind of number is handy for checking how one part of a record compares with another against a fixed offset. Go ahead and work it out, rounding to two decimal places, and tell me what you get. -4.00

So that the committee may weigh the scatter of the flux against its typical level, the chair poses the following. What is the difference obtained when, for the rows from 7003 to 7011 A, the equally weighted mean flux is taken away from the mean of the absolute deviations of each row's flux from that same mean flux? -18.4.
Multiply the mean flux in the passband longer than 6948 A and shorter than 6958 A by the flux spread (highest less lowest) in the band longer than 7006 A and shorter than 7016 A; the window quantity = 90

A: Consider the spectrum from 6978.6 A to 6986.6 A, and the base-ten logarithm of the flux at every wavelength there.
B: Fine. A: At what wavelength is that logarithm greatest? 6982.61 A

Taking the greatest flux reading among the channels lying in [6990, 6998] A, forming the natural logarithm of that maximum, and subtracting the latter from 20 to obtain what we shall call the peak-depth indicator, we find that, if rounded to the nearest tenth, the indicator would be 17.1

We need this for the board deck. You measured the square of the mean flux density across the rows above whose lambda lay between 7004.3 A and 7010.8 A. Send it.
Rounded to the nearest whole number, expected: 353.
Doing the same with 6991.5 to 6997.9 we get 315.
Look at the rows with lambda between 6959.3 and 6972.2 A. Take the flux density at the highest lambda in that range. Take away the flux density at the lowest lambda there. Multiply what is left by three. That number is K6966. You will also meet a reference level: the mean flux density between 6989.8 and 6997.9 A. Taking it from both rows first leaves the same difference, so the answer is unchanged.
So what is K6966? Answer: 17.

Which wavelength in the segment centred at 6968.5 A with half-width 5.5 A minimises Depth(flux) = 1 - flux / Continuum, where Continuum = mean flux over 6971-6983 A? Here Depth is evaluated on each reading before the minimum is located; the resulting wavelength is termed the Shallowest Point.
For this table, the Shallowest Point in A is 6971.36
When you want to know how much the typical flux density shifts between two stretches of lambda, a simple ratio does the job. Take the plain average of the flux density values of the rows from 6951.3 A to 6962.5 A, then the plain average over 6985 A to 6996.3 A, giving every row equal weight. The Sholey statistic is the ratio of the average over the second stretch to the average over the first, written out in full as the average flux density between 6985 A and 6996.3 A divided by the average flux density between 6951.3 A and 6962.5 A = 1.17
